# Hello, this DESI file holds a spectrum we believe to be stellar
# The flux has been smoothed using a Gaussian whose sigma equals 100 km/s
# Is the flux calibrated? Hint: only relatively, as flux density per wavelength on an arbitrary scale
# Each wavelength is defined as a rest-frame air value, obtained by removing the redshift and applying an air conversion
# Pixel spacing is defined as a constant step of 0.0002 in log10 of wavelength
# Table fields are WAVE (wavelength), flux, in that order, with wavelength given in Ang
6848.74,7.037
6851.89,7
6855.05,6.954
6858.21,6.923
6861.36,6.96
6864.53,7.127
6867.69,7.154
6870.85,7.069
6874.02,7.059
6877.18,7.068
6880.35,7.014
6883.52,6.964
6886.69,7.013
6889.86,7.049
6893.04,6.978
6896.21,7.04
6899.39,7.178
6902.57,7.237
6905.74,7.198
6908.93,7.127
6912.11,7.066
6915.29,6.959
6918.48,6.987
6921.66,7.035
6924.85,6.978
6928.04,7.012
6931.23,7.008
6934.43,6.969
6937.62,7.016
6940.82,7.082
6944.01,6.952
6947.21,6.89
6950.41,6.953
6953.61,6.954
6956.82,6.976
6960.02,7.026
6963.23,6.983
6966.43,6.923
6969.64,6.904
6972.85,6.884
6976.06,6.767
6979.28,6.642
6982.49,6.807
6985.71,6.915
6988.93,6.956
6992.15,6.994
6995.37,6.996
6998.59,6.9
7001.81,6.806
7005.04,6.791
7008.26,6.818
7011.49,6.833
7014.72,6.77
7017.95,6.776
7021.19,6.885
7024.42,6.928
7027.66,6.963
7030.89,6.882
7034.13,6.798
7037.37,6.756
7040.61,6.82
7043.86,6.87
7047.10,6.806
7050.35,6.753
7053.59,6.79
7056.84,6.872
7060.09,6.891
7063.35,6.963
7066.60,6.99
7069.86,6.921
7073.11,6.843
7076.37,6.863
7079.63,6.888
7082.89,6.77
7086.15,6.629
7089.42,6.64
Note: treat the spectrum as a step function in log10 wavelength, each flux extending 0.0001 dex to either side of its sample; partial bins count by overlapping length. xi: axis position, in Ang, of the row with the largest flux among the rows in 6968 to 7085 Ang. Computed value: 6995.37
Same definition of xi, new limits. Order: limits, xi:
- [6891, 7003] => 6902.57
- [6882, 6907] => 6902.57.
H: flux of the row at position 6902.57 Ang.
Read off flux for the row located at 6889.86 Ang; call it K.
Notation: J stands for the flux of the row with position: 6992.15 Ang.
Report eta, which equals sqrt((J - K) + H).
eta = 2.68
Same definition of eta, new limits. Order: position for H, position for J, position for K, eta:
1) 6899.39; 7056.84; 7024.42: 2.67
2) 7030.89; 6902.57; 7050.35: 2.71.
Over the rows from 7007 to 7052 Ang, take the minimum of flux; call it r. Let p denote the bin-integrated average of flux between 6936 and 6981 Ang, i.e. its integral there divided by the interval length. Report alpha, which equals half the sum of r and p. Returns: 6.84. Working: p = 6.93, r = 6.753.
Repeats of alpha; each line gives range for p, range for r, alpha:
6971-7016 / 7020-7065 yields 6.80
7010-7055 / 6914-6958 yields 6.86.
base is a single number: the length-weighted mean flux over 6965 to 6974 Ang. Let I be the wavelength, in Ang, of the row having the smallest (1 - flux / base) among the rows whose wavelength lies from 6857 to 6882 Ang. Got 6867.69 Ang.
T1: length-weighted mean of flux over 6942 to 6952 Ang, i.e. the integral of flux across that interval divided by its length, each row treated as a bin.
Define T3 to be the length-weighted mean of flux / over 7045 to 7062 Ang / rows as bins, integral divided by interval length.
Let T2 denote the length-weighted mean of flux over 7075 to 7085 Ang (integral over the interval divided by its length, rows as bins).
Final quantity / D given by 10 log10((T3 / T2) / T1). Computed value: -8.42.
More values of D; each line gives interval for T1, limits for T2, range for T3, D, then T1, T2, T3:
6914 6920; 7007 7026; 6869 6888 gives -8.31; 6.97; 6.83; 7.03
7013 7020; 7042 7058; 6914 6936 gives -8.20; 6.77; 6.82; 6.99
